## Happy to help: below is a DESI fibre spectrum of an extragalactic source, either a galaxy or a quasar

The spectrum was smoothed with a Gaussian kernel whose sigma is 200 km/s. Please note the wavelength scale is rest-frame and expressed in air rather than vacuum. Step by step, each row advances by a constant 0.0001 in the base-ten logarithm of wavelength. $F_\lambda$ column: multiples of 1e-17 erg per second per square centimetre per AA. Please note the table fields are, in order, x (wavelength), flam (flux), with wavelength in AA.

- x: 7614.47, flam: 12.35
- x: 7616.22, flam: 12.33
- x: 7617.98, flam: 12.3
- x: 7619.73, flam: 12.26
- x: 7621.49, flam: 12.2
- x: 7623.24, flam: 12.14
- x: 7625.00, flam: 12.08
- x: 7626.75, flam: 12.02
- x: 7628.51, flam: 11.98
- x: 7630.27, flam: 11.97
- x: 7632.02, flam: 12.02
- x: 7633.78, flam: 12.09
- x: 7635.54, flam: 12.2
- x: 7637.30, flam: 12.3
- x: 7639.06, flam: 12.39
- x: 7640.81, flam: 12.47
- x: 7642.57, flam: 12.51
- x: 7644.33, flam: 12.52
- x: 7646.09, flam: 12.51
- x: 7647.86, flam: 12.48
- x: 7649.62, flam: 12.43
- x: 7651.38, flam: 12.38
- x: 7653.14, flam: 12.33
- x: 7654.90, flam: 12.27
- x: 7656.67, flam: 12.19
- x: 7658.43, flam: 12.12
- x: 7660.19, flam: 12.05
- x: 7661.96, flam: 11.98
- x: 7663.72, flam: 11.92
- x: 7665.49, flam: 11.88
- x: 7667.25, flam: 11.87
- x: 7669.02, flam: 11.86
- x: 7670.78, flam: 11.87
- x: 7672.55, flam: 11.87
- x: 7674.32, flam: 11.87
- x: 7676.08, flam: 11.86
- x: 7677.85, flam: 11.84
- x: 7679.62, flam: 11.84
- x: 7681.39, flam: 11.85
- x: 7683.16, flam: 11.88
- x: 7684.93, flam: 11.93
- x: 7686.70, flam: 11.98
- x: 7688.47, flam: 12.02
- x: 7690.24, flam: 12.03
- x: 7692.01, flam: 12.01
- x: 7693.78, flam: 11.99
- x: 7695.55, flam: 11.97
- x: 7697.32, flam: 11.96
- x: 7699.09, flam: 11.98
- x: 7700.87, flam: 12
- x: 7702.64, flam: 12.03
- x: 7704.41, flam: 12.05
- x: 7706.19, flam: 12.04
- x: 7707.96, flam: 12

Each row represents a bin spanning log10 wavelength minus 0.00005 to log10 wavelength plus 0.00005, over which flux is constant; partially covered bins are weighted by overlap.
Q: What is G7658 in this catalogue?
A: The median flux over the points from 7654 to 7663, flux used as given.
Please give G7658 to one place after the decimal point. 12.1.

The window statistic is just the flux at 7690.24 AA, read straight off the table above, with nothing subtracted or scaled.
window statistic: 12.03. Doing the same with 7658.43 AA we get 12.12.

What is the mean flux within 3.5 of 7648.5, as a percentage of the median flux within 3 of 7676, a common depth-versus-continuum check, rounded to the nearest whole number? 105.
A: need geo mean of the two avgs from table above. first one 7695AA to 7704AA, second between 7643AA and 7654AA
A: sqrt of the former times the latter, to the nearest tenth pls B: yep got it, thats 12.2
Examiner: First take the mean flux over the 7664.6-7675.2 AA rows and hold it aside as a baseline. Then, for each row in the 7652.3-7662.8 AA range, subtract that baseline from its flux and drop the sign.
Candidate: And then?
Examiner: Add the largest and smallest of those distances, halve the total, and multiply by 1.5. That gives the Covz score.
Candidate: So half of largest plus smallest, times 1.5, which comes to 0.43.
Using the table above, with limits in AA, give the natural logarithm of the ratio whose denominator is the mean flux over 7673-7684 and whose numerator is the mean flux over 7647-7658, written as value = 0.040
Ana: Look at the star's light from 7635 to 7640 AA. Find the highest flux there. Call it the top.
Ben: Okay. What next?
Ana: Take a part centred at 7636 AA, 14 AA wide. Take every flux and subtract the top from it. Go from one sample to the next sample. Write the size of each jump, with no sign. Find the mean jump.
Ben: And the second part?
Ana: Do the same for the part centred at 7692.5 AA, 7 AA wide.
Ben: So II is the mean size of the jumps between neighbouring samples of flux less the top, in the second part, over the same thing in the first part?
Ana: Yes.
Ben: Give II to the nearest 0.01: 0.26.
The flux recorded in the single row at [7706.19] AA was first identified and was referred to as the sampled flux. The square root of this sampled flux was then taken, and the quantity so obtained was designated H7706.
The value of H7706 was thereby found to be 3.470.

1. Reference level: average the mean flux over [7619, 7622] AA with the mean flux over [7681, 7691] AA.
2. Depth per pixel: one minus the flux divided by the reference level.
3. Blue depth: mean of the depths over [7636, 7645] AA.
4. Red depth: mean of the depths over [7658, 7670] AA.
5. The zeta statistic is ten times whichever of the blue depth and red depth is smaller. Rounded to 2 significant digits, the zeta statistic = -0.29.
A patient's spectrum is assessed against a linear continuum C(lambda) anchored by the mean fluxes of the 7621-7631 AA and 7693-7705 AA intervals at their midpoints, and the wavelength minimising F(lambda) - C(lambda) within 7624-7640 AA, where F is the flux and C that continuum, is 7630.27 AA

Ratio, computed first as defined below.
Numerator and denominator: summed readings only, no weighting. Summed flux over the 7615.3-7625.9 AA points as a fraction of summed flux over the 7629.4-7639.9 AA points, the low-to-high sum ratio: 1.00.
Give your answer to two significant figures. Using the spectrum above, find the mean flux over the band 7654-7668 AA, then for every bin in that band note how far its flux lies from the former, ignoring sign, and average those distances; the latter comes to 0.12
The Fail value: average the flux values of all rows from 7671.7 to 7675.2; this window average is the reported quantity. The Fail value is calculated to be 11.9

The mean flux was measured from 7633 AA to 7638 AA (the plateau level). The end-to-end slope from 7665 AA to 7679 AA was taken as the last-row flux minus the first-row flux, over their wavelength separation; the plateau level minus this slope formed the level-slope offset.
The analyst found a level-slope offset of 12.2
